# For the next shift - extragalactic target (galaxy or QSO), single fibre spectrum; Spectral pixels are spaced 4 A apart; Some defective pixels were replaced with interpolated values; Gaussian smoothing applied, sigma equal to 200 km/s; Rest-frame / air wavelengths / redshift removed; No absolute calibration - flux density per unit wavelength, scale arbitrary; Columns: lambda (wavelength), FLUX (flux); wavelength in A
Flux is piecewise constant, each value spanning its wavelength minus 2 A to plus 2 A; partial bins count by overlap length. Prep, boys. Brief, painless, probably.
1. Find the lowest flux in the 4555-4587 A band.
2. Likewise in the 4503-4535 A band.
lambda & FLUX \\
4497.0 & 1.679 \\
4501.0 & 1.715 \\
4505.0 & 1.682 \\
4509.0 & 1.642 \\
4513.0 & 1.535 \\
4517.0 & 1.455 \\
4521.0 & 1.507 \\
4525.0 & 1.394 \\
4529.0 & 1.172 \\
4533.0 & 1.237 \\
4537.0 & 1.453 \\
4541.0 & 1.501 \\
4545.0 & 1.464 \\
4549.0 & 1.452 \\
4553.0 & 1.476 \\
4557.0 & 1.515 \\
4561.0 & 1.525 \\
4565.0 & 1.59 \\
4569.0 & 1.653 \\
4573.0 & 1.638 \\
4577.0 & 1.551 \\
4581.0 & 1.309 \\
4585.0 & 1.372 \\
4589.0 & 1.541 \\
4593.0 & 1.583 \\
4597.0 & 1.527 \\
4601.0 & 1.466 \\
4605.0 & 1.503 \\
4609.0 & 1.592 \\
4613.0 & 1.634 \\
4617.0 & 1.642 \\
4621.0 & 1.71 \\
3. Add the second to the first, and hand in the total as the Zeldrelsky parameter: 2.48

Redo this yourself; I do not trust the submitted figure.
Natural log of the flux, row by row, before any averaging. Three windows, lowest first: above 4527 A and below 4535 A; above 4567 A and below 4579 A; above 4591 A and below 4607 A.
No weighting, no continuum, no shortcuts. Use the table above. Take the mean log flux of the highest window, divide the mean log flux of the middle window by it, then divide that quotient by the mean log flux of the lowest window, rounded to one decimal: 6.2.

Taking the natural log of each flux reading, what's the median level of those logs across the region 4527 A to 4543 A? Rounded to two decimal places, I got 0.29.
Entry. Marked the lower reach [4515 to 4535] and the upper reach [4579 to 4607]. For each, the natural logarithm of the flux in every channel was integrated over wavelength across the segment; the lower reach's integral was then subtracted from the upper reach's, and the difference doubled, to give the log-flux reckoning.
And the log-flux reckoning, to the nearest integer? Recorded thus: 10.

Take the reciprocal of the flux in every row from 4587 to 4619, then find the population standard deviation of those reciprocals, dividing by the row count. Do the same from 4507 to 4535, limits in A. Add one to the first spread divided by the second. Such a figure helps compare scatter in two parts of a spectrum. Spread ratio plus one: 1.3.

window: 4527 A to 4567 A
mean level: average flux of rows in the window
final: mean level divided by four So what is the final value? 0.360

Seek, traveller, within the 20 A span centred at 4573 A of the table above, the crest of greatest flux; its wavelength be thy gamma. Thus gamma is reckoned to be 4569.0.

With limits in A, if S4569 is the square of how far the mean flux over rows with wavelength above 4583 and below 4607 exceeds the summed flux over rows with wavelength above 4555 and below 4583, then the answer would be 86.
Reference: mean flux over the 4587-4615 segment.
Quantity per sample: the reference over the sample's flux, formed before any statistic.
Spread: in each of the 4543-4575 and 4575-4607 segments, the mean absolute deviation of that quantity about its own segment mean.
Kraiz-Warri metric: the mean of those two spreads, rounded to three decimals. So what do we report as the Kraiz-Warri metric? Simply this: 0.049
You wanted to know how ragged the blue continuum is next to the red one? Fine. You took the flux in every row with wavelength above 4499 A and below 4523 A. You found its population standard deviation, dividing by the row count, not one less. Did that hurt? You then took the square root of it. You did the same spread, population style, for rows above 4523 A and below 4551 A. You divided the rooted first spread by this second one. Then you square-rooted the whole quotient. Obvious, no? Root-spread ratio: 1.6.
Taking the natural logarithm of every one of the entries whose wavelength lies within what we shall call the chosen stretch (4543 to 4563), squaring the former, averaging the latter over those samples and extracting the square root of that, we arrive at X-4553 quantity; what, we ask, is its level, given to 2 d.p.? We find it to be 0.40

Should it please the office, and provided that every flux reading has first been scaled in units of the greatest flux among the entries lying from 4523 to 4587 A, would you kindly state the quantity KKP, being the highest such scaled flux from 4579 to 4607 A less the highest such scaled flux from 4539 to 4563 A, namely 0.04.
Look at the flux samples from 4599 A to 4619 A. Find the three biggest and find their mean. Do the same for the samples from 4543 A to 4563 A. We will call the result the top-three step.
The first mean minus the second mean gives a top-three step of 0.12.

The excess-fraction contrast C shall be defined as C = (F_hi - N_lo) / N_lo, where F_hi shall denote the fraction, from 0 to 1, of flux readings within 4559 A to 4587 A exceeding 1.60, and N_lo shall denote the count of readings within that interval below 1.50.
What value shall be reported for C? -0.86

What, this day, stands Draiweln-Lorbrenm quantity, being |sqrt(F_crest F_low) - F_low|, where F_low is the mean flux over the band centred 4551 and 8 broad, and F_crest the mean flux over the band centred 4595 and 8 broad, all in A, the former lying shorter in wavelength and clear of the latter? 0.045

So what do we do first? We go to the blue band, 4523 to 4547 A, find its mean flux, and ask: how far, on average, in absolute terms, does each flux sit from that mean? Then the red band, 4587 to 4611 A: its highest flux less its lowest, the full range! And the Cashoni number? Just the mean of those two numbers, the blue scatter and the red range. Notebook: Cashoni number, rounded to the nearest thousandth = 0.118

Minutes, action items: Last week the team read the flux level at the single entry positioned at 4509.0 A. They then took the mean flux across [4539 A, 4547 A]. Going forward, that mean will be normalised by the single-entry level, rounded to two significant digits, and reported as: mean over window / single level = 0.90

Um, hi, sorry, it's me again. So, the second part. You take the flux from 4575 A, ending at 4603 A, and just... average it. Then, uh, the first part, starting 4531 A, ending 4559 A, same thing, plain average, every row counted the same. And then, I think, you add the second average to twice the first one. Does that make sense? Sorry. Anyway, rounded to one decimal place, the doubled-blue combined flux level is 4.4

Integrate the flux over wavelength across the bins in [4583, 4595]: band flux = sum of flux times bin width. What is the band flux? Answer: 18.0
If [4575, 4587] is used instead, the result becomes 16.9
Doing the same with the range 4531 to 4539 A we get 10.8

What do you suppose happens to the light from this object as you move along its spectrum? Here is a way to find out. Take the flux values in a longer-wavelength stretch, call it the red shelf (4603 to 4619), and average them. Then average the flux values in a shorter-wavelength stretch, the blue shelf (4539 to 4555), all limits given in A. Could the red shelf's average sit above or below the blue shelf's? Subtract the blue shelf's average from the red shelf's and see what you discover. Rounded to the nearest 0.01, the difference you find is 0.12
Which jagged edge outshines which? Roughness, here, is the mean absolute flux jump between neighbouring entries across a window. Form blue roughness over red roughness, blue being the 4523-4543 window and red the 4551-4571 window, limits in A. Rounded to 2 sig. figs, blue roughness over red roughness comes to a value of 3.1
